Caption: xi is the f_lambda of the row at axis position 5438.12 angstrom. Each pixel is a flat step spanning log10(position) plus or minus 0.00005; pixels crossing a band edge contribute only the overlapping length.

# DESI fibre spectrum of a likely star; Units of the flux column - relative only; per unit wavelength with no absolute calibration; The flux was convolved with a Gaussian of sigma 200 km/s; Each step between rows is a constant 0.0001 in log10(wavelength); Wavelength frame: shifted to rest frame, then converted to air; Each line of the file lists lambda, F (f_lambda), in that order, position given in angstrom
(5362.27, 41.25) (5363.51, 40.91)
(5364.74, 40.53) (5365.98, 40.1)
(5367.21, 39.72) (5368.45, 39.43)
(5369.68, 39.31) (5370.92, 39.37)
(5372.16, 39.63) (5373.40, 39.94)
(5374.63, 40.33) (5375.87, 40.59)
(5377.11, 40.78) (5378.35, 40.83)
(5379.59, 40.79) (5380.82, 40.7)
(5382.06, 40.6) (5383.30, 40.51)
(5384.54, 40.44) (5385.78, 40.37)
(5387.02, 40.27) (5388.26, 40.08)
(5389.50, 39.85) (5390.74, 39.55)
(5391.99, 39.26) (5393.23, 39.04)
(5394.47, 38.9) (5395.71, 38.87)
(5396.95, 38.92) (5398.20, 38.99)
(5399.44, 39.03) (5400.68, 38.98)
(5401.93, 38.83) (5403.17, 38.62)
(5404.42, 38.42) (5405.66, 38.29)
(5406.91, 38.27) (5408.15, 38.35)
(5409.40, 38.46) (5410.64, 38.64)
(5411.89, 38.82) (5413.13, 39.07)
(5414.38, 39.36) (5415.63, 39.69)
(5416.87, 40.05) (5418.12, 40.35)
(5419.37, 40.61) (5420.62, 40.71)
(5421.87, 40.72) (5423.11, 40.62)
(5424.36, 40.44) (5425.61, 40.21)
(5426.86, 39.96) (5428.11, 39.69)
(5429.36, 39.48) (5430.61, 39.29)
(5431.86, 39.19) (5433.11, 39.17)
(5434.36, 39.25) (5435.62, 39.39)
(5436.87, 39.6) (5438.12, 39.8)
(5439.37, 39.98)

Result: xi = 39.8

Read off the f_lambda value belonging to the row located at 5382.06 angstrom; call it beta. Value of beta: 40.6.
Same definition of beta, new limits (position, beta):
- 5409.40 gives 38.46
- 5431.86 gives 39.19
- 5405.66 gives 38.29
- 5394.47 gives 38.9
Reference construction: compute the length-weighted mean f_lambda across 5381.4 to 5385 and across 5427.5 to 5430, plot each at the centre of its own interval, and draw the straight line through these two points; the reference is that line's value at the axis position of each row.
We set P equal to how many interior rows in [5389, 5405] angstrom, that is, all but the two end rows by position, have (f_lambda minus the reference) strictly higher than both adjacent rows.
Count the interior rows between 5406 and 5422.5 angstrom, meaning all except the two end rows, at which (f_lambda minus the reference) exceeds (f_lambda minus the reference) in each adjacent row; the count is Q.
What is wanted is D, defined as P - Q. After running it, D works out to 1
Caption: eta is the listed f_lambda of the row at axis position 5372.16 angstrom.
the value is 39.63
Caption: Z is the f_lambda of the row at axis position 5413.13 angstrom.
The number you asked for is 39.07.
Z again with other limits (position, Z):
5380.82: 40.7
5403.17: 38.62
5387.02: 40.27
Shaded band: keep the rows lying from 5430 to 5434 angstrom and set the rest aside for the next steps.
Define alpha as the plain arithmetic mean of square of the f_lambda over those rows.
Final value 1538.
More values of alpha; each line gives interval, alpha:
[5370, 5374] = 1572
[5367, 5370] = 1559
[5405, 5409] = 1467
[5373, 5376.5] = 1623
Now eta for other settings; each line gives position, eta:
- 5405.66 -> 38.29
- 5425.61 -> 40.21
